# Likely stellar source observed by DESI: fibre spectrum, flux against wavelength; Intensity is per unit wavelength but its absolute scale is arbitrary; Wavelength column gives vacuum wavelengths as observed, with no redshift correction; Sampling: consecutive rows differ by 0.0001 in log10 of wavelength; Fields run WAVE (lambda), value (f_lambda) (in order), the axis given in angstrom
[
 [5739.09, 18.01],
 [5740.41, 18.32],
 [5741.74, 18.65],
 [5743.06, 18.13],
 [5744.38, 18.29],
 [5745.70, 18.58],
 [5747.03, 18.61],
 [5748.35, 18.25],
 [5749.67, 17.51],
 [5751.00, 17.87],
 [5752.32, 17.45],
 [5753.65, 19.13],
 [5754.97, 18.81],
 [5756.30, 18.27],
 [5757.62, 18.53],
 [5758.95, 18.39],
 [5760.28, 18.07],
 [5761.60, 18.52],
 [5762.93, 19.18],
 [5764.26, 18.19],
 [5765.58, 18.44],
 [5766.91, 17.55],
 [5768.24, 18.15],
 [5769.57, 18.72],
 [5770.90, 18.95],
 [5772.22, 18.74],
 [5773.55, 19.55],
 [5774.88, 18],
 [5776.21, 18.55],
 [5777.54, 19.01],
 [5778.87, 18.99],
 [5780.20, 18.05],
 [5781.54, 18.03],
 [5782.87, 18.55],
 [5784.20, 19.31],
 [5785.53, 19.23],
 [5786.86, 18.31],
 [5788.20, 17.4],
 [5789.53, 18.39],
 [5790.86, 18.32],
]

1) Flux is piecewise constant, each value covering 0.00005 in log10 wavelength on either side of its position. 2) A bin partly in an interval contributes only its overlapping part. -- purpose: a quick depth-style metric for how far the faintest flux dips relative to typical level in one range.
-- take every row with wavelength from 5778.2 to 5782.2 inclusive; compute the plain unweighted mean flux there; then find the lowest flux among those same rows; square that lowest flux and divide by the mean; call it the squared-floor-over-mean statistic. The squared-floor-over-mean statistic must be 17.7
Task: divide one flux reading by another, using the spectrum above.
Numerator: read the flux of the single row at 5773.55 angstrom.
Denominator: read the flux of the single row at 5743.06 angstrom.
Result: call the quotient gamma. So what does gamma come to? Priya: 1.078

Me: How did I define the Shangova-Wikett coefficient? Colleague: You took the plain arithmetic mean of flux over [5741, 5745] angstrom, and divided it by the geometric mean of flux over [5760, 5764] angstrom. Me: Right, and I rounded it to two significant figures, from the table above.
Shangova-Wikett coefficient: 0.99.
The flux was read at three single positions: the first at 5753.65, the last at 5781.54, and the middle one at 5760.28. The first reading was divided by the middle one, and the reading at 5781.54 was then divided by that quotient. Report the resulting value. 17.0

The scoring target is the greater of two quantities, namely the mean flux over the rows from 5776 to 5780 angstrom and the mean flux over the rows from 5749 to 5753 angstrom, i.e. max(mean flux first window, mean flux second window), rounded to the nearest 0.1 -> 18.8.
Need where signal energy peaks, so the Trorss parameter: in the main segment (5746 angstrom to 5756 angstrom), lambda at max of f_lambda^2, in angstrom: 5753.65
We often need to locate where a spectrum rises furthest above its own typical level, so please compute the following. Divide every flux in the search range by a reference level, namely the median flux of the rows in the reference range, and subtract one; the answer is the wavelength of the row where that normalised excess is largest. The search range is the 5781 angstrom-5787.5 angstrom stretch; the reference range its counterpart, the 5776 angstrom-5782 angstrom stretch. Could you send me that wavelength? 5784.20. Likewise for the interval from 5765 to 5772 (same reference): 5770.90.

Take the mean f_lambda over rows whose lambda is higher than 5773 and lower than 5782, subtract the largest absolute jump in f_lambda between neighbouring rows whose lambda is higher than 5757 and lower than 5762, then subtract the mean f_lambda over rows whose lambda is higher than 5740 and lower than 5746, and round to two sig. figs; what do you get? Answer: -0.25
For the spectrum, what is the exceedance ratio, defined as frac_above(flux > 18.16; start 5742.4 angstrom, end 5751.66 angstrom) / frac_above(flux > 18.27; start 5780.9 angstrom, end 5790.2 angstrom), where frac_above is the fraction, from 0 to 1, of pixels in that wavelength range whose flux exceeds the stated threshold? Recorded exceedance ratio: 0.80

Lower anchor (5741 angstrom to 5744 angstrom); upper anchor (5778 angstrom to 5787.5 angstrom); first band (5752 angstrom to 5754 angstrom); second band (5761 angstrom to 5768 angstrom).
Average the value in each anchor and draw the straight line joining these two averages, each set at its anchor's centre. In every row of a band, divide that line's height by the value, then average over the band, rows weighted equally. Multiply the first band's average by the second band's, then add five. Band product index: 6.02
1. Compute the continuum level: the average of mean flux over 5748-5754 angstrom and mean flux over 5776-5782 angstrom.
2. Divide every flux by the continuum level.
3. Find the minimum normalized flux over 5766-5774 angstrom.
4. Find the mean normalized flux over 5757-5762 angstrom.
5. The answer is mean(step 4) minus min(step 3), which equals 0.045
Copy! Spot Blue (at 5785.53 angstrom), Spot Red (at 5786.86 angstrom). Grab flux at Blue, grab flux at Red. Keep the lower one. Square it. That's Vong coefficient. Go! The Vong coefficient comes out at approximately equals 335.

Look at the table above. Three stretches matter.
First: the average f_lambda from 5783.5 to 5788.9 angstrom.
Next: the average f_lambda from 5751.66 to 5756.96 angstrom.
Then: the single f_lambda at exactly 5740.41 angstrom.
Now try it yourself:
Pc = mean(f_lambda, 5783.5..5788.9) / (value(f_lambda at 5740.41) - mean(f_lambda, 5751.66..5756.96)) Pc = -195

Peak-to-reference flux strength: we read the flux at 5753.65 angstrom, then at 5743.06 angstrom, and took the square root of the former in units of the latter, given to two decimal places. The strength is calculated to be 1.03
